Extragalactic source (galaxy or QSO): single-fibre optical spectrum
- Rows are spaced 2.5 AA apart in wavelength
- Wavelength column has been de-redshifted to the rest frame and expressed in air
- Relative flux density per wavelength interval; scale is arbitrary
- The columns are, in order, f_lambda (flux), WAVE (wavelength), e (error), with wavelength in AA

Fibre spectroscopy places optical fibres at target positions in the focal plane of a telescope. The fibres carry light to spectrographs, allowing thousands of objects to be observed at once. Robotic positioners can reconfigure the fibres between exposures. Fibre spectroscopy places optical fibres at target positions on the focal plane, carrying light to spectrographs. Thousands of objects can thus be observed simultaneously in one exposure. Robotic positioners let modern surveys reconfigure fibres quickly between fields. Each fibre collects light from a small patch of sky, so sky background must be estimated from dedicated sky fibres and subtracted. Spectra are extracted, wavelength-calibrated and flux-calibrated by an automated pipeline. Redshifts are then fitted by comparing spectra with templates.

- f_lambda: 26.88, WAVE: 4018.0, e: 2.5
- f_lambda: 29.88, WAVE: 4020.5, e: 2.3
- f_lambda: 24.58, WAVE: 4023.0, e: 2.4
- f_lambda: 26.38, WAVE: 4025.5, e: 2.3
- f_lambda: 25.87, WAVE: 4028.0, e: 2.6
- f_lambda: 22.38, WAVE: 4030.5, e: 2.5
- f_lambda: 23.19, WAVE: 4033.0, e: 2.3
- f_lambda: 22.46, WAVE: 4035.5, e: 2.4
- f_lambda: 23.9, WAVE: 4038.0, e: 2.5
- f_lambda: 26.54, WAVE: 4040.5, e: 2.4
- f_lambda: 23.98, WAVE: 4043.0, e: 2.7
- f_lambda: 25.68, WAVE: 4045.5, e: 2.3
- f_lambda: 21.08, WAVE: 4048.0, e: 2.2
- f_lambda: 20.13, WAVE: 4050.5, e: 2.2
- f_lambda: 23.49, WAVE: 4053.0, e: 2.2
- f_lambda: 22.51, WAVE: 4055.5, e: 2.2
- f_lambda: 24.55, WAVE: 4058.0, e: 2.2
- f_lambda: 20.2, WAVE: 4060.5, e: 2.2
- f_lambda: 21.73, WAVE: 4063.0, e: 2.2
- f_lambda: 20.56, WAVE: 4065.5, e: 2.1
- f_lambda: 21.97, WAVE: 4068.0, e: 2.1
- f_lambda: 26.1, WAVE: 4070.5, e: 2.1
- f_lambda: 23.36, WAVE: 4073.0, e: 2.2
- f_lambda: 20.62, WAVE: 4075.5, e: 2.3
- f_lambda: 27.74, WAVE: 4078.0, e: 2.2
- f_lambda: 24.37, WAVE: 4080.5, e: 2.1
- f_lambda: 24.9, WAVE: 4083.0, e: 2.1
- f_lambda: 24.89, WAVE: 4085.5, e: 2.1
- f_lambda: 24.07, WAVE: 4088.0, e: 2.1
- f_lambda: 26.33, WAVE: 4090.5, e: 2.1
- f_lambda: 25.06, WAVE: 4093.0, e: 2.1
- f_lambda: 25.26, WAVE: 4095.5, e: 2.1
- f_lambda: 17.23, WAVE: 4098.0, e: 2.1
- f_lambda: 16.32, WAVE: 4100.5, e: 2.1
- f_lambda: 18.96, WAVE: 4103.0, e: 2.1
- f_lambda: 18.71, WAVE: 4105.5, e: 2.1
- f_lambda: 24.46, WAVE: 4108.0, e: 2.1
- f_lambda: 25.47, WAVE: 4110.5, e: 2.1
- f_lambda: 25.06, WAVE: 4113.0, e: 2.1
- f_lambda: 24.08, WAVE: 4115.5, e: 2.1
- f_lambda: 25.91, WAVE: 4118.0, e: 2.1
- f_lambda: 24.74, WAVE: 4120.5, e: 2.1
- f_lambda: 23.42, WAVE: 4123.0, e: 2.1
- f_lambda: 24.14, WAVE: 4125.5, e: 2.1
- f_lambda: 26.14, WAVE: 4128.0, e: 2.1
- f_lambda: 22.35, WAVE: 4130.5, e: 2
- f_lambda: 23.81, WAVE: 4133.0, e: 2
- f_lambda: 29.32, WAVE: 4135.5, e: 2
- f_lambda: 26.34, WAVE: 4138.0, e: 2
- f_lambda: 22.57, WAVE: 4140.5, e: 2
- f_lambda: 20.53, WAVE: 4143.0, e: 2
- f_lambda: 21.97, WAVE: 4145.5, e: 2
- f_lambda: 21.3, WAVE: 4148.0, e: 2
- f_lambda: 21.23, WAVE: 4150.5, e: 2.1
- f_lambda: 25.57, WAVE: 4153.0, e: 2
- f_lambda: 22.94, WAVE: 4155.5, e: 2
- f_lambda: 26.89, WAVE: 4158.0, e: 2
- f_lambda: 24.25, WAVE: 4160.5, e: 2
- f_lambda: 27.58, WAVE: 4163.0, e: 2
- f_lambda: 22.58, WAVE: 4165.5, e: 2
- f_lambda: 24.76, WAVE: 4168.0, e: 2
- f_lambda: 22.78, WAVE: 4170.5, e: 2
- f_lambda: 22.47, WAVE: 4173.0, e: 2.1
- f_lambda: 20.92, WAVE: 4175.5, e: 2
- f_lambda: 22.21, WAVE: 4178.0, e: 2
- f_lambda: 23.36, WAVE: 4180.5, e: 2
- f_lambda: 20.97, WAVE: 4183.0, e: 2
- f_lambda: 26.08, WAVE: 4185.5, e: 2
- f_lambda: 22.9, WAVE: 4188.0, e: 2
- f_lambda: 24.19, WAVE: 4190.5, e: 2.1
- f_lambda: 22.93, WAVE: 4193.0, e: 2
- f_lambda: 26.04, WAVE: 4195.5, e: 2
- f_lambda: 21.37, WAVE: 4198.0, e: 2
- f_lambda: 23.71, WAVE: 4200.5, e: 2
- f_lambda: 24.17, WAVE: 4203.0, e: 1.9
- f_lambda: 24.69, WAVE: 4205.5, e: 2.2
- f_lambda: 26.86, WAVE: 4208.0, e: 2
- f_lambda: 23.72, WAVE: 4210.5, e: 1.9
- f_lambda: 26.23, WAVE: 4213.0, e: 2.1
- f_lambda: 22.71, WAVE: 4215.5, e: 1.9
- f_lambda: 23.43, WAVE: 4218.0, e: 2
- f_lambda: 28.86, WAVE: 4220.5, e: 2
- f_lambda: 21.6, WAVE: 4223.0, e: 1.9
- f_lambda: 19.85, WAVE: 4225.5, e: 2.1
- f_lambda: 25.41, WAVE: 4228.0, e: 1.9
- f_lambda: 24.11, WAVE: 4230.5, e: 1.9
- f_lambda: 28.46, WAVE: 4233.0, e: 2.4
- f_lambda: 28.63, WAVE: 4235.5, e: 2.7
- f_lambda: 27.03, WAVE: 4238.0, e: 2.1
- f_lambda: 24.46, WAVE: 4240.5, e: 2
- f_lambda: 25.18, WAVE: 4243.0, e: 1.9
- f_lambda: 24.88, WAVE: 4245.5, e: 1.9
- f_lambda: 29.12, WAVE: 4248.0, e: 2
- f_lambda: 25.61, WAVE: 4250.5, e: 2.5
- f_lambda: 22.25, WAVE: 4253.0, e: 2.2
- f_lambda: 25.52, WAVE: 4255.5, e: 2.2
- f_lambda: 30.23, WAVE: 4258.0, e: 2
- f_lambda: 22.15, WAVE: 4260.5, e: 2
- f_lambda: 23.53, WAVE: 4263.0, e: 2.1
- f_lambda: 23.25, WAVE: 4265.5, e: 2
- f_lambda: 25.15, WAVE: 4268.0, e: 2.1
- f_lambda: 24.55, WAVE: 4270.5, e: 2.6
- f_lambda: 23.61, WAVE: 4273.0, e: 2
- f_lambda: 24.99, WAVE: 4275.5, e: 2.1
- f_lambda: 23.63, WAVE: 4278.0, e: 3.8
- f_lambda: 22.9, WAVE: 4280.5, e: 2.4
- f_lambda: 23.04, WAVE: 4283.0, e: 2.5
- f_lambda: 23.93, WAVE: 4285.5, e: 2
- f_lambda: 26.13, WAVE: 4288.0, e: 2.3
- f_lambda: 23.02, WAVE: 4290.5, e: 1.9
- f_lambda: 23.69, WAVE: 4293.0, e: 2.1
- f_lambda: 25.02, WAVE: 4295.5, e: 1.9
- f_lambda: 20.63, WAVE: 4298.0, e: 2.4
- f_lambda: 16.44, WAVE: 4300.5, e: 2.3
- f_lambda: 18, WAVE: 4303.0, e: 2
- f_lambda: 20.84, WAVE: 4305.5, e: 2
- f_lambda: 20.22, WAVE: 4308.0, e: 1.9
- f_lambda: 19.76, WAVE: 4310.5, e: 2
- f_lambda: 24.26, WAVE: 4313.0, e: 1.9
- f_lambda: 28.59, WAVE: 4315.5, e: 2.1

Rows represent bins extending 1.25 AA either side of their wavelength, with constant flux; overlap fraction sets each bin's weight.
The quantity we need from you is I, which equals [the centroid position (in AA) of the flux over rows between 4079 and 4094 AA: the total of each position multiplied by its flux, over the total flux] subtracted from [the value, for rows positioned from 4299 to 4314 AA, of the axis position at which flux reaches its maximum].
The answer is 226.2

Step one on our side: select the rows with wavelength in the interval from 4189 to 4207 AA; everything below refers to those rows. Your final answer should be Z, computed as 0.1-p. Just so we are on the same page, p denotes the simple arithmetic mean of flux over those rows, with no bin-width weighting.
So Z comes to -23.8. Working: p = 23.9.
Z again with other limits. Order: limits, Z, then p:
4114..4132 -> -24.3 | 24.4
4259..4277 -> -23.8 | 23.9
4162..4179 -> -23.2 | 23.3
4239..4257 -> -25.2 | 25.3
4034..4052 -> -23.3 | 23.4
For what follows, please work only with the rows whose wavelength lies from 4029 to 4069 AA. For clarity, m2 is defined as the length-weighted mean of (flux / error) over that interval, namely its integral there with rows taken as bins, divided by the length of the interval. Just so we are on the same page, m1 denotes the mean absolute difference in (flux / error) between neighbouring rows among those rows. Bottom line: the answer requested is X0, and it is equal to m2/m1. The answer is 9.1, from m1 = 1.09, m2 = 9.9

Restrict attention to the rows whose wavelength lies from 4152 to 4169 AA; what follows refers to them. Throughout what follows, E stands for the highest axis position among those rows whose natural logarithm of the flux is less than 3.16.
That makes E 4165.5 AA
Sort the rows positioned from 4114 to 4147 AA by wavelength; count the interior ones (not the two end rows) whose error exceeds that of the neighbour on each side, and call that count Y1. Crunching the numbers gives 0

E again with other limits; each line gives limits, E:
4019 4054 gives 4053.0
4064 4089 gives 4075.5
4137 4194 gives 4193.0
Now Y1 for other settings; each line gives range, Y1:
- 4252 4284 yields 3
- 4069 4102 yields 1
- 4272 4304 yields 5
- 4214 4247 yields 2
